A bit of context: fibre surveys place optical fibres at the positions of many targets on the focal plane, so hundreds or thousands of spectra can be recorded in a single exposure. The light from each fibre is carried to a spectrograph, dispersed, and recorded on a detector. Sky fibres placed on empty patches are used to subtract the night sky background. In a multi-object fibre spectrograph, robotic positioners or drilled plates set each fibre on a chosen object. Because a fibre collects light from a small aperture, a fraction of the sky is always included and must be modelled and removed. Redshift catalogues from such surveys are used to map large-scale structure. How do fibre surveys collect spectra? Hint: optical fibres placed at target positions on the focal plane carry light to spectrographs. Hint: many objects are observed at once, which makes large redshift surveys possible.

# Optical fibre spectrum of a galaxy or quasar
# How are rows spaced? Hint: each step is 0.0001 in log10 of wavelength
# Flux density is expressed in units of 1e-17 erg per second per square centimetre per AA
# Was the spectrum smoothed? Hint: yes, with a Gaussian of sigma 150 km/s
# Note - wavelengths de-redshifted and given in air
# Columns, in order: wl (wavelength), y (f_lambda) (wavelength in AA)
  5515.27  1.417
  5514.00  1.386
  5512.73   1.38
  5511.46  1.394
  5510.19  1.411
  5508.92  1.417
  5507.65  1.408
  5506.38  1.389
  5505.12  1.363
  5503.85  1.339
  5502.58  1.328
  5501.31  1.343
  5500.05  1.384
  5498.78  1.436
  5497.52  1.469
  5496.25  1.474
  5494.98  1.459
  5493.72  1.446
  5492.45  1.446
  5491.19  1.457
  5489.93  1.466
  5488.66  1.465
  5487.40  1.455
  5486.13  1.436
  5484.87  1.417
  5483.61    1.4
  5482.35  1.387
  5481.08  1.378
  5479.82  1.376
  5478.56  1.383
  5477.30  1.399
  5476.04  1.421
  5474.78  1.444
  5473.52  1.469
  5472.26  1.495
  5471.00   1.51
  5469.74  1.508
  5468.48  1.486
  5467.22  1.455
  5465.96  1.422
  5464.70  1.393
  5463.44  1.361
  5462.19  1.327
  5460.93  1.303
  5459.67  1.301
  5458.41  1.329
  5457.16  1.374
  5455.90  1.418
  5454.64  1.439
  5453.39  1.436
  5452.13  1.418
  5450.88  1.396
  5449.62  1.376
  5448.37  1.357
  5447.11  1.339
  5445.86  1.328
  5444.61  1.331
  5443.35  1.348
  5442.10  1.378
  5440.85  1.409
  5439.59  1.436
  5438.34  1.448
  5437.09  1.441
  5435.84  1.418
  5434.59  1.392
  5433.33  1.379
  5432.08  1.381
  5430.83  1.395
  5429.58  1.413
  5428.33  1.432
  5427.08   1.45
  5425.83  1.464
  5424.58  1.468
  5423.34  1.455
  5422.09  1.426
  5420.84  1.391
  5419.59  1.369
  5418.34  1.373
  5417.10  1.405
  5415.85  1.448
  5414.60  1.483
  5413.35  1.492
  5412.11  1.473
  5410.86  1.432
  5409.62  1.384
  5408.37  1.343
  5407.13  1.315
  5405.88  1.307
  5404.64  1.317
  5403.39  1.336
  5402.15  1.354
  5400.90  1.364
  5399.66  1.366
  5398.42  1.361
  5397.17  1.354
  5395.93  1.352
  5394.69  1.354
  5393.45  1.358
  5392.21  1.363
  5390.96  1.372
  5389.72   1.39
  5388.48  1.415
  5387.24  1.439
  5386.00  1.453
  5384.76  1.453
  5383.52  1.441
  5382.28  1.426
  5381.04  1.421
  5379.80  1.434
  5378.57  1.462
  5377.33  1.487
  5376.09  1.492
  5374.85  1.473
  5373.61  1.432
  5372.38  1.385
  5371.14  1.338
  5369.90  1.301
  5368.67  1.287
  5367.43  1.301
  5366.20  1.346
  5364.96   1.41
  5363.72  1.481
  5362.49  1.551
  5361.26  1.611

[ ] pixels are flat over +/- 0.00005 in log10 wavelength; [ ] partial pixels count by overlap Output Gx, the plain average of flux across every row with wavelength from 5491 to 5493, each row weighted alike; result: 1.45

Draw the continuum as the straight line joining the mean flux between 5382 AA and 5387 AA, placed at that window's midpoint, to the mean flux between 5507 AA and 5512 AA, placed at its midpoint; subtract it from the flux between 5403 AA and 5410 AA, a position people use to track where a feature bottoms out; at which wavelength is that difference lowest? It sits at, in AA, 5405.88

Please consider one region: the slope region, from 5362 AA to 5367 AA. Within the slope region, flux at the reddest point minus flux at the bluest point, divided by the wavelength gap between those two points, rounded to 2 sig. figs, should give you -0.055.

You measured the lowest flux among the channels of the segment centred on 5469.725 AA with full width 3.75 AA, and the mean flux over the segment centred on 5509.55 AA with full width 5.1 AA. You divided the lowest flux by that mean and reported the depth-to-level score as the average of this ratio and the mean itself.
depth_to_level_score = 1.23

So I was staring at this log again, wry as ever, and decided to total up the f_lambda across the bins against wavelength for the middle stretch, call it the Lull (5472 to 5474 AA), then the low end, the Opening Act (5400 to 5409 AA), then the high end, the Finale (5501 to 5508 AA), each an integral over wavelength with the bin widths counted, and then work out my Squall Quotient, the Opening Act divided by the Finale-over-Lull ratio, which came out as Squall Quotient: 4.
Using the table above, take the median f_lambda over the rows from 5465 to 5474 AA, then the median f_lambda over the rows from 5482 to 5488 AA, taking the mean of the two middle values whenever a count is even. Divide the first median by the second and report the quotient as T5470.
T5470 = 1.05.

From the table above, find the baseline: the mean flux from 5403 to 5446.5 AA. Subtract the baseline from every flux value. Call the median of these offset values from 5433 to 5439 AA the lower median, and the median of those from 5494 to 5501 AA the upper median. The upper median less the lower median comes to 0.041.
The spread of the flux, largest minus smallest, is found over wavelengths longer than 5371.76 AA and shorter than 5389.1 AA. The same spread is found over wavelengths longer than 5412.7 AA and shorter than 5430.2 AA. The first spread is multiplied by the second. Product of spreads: 0.013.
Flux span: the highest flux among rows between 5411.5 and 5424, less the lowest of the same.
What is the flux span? 0.123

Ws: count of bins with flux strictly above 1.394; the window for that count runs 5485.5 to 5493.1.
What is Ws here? 6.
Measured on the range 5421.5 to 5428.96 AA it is 6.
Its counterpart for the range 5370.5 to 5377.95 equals 4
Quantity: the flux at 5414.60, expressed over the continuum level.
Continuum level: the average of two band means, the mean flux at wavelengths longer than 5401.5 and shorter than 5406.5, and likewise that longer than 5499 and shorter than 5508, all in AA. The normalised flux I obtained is 1.10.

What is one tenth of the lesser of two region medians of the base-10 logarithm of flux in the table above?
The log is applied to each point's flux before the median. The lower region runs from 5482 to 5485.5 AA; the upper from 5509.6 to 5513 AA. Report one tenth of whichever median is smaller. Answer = 0.0144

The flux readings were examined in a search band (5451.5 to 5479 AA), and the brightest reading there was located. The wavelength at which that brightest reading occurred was 5471.00 AA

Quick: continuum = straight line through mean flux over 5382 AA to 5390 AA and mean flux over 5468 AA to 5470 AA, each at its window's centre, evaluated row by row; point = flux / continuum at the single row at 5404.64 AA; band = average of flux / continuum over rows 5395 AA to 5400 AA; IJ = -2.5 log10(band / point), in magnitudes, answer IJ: -0.04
